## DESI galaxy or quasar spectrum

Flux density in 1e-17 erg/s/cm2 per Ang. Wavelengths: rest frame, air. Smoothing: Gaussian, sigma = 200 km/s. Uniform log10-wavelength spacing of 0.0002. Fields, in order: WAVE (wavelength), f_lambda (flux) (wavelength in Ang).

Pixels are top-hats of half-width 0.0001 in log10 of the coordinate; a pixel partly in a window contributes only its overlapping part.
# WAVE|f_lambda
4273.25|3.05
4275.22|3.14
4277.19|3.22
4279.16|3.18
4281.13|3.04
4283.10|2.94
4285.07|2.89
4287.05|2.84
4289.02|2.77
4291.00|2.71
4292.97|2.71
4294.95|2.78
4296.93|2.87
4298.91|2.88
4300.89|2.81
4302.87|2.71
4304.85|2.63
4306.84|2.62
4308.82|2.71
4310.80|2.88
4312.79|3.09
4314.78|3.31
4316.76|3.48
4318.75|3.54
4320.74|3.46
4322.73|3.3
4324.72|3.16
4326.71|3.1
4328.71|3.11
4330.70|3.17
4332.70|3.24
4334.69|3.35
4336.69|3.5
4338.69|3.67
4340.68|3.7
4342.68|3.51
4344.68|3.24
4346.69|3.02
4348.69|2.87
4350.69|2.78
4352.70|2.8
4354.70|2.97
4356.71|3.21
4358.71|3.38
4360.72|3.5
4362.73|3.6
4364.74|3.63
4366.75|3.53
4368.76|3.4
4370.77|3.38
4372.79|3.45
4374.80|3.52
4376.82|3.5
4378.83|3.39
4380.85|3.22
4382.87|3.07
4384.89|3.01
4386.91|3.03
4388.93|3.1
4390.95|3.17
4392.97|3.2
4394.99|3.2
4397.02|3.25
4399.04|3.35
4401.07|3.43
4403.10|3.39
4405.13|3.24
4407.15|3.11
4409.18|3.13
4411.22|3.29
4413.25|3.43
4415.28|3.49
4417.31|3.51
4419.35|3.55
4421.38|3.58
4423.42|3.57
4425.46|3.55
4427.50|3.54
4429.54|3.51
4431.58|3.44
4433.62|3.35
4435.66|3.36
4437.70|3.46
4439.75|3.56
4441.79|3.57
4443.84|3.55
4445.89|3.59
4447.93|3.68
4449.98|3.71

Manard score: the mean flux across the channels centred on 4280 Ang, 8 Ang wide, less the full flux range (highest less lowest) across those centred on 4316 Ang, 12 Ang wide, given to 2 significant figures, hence 2.4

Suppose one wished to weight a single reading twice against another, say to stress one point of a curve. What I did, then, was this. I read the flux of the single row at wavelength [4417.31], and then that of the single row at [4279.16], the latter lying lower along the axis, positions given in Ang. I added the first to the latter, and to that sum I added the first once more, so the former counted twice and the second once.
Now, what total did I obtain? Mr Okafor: 10.2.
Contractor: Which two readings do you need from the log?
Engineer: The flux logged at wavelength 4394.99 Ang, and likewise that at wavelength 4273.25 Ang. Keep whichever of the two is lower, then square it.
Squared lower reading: 9.3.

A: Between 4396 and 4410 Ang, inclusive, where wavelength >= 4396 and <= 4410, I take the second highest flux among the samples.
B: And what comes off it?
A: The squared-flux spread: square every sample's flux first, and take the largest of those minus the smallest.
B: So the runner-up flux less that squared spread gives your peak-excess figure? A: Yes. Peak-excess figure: 1.3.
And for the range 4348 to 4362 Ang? -1.1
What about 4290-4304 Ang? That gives 1.9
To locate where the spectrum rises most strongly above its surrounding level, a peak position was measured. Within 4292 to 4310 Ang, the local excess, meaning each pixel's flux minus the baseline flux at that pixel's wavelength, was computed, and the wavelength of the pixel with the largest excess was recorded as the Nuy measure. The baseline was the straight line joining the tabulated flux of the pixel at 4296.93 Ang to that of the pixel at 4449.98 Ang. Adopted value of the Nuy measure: 4296.93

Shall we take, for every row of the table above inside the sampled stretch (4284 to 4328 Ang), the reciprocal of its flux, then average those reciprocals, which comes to 0.340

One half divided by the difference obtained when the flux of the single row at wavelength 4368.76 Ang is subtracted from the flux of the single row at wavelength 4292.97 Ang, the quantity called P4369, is -1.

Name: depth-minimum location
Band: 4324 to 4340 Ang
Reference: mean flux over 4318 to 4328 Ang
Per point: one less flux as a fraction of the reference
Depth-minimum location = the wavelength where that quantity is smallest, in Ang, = 4338.69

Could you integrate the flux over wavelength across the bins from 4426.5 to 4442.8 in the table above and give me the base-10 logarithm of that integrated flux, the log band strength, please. 1.8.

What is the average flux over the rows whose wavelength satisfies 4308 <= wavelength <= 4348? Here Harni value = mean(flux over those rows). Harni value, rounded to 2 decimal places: 3.28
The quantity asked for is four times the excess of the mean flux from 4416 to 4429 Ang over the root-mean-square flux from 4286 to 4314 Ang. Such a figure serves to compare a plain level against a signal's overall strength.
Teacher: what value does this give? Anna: 3.0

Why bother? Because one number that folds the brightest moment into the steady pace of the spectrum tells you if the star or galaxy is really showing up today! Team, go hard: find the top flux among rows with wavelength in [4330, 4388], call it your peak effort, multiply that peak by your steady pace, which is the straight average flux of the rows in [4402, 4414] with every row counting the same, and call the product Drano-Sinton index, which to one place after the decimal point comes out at 12.1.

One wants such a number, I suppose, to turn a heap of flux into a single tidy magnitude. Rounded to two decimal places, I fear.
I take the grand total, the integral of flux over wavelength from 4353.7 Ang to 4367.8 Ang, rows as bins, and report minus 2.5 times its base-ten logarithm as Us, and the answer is -4.20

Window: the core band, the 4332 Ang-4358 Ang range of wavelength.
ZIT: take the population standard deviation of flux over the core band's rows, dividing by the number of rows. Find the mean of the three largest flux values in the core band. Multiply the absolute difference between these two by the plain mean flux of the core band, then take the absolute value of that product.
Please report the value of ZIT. 10.7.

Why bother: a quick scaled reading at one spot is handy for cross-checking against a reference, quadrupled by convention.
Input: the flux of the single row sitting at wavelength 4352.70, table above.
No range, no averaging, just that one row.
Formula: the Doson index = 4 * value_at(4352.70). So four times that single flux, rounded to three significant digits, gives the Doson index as 11.2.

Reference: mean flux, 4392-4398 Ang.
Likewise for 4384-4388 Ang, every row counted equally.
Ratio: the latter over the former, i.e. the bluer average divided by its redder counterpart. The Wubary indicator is 0.94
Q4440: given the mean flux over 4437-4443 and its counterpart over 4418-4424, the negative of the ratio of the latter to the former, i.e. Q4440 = -1.01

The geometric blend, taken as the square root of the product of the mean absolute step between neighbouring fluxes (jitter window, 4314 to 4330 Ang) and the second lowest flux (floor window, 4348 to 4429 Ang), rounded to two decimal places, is 0.52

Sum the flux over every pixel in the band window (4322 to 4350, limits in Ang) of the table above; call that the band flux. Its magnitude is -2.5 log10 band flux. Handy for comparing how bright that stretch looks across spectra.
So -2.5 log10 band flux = -4.2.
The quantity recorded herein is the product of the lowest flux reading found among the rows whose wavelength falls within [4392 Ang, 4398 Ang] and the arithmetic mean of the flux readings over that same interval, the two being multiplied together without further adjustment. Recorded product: 10.3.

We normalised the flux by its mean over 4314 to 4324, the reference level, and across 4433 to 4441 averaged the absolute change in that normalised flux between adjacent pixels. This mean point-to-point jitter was 0.020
